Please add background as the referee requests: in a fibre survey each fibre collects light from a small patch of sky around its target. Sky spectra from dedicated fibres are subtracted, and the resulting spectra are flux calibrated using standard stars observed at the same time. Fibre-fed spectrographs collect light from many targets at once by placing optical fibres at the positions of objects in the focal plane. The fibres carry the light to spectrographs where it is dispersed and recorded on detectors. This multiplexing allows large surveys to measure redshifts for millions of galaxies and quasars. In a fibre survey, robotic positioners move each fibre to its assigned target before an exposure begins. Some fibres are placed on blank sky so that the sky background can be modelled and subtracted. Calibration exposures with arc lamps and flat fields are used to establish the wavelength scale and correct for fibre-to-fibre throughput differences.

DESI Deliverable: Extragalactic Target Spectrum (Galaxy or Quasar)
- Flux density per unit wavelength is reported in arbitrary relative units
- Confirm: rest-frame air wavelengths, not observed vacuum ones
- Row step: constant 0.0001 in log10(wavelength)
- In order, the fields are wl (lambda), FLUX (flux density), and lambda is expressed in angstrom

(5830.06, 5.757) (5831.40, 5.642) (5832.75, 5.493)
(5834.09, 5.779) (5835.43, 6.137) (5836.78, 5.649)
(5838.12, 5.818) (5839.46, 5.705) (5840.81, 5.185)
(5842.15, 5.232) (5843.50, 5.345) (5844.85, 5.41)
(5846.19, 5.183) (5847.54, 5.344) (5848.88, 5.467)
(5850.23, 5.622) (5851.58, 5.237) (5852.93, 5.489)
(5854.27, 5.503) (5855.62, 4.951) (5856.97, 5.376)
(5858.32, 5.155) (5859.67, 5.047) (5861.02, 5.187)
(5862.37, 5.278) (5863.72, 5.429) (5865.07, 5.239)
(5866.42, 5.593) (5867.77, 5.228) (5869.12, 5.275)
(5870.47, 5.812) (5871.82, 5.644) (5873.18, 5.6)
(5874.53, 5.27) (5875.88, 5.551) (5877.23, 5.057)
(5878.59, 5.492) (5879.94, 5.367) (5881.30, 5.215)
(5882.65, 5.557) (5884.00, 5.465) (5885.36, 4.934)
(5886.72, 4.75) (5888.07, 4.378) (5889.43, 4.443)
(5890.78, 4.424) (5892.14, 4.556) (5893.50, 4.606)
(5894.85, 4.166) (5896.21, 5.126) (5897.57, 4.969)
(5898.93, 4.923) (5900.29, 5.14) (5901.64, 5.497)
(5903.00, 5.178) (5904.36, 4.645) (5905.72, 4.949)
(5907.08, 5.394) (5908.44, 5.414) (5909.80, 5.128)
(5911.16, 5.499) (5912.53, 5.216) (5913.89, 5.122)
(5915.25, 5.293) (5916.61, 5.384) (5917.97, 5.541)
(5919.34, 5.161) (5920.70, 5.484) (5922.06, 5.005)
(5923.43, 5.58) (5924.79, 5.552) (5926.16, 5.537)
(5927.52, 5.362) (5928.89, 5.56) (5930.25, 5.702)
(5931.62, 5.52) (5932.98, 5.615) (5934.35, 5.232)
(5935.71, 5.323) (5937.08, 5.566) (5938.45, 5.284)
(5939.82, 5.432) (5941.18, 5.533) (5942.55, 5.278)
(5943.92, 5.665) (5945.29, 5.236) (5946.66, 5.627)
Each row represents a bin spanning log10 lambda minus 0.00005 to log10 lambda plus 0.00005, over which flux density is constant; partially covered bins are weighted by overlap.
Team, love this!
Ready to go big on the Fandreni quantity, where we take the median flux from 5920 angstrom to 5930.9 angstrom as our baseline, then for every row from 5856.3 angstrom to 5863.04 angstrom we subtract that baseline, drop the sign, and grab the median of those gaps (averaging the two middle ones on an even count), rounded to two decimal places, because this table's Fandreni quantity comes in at 0.36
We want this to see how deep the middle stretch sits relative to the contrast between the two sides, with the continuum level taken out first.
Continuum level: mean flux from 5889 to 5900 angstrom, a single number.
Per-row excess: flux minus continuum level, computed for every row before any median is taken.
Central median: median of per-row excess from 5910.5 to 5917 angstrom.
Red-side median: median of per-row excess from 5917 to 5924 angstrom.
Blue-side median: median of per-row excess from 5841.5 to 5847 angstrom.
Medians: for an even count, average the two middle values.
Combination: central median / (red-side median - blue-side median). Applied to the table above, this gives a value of 3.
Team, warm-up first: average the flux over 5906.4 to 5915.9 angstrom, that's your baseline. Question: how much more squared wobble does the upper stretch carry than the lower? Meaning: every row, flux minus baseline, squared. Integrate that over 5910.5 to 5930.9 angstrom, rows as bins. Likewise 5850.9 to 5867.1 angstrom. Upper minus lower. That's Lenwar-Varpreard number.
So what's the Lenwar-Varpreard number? 0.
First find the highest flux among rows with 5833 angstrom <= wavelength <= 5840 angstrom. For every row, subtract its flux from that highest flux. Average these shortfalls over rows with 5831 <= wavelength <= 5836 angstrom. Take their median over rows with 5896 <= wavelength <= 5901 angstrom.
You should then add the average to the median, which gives 1.46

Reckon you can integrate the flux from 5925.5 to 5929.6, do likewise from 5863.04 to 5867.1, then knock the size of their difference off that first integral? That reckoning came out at 22.0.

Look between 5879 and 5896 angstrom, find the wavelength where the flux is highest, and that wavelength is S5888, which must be 5882.65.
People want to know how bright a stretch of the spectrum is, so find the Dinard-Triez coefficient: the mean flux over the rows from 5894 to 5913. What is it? 5.1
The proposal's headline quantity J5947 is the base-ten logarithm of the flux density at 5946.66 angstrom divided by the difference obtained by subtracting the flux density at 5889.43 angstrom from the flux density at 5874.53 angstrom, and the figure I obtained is 0.83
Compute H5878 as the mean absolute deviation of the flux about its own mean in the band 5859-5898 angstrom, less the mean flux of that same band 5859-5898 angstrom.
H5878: -4.78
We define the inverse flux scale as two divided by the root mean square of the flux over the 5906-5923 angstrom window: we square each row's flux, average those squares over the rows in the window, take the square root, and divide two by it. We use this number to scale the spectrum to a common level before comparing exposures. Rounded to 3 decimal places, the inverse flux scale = 0.377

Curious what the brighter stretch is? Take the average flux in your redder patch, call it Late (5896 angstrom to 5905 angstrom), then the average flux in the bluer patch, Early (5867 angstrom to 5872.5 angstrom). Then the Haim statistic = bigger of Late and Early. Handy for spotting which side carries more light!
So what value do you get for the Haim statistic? 5.49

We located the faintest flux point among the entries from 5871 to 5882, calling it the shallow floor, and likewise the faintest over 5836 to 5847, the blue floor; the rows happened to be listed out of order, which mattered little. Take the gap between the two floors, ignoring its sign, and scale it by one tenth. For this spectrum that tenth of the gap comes 0.013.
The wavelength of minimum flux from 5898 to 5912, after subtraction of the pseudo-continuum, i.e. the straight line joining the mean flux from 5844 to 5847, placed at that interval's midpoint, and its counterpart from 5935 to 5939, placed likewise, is 5904.36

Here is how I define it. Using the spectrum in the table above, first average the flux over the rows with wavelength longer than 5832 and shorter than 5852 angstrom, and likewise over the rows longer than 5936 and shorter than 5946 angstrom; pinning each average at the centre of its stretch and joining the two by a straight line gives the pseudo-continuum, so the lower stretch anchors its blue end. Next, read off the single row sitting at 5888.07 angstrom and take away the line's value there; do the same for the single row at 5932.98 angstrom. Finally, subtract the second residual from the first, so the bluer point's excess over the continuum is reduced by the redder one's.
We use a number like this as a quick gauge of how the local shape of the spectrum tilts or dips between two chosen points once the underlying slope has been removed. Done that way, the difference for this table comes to -1.3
